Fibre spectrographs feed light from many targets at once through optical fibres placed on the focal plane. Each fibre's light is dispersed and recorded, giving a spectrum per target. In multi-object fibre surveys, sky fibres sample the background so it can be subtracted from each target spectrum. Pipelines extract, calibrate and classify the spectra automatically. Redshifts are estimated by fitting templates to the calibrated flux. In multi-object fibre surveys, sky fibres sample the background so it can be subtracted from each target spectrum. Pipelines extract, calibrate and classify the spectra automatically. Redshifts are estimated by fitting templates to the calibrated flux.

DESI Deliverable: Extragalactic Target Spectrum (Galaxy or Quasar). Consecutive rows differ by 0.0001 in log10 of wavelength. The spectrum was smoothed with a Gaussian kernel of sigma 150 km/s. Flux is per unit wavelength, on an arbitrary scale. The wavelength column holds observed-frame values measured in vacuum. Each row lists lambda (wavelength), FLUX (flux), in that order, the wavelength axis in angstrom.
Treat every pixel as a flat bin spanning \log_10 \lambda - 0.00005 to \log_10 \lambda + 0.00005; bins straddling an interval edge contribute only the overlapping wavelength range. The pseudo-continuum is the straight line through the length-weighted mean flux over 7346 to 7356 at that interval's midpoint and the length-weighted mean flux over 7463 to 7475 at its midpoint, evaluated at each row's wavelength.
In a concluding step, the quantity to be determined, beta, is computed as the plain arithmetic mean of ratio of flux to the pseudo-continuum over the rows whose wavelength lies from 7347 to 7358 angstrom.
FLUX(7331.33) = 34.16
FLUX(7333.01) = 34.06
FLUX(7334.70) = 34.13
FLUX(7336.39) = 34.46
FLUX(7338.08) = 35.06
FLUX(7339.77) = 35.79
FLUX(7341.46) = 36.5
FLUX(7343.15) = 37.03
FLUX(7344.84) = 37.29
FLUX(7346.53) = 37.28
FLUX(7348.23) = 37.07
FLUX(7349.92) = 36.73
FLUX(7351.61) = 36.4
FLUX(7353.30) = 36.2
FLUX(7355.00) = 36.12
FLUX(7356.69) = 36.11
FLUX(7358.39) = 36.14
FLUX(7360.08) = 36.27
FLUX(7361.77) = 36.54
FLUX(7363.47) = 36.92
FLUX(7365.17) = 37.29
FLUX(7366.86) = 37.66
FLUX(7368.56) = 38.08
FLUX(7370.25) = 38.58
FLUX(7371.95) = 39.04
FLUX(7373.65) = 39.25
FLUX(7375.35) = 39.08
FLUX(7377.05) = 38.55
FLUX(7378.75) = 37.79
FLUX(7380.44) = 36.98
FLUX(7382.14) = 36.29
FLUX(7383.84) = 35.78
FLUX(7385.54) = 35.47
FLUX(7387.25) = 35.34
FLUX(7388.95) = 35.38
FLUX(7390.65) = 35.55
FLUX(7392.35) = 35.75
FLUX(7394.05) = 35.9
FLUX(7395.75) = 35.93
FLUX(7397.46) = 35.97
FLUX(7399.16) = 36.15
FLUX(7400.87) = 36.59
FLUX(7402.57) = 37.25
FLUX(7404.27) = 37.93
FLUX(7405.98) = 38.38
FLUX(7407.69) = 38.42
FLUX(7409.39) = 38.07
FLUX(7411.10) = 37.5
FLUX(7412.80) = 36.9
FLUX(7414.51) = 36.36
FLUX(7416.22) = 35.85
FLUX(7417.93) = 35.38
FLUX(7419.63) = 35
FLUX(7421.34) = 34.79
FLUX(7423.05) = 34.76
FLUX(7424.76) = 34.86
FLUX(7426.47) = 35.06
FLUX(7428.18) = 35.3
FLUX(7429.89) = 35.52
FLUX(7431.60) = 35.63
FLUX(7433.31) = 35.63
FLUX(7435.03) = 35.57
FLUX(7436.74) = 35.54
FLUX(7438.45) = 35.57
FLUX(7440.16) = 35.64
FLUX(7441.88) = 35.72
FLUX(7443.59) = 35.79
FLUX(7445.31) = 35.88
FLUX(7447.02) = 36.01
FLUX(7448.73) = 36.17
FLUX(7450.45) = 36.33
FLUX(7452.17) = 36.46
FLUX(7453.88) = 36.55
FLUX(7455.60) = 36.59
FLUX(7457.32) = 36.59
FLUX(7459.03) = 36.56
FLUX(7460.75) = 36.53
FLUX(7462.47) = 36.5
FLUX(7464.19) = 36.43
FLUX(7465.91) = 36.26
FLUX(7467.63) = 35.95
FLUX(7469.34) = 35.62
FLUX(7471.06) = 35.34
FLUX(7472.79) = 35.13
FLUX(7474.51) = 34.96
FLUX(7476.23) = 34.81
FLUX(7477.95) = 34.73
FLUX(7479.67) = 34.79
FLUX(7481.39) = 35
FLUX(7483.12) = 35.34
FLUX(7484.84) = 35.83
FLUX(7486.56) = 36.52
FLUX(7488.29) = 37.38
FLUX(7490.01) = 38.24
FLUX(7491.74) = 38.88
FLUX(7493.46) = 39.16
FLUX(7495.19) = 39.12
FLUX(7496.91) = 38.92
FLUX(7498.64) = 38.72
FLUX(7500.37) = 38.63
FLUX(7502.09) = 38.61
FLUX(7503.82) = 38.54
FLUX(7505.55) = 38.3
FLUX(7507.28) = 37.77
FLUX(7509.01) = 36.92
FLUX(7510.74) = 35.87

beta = 1.00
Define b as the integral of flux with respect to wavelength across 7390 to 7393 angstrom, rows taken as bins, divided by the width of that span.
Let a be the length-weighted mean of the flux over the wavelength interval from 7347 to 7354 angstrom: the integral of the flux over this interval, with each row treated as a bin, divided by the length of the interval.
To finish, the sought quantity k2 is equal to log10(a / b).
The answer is 0.012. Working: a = 36.6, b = 35.7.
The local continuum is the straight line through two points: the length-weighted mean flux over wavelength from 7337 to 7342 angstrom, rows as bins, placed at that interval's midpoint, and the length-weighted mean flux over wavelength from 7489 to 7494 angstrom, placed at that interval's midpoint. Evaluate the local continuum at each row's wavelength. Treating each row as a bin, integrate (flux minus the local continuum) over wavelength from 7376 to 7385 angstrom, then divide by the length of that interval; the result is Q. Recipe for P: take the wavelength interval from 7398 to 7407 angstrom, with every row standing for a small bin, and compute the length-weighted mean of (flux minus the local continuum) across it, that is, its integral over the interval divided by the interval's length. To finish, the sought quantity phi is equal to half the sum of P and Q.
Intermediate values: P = 0.3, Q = 1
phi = 0.4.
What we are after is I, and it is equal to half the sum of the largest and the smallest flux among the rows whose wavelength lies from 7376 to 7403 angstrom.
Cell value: 36.9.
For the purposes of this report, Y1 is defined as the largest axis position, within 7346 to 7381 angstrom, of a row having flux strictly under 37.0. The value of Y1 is 7380.44 angstrom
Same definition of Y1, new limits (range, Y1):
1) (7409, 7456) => 7455.60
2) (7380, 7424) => 7423.05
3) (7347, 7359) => 7358.39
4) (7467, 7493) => 7486.56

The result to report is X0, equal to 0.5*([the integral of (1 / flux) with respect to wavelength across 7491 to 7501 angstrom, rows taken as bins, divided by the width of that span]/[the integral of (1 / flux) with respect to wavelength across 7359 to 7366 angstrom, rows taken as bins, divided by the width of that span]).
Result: 0.47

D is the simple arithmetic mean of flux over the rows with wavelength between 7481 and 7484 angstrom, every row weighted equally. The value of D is 35.2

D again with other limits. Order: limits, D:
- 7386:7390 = 35.4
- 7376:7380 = 38.2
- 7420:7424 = 34.8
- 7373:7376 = 39.2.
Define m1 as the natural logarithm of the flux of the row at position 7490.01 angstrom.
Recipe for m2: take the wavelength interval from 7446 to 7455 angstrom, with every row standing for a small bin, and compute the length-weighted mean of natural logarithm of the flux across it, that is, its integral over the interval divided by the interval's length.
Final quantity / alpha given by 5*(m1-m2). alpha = 0.3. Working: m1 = 3.644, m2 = 3.59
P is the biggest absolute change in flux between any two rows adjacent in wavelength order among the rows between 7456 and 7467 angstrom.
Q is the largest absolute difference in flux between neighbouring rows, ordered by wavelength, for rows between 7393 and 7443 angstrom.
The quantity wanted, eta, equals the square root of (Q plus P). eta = 0.92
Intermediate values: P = 0.2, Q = 0.68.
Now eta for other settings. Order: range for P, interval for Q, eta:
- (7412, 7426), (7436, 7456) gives 0.84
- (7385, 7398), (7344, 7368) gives 0.76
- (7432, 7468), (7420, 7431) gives 0.74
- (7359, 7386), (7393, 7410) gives 1.22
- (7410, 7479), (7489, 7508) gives 1.11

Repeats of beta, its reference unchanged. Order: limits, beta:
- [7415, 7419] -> 0.99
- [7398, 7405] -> 1.02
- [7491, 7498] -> 1.10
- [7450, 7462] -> 1.02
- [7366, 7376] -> 1.06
